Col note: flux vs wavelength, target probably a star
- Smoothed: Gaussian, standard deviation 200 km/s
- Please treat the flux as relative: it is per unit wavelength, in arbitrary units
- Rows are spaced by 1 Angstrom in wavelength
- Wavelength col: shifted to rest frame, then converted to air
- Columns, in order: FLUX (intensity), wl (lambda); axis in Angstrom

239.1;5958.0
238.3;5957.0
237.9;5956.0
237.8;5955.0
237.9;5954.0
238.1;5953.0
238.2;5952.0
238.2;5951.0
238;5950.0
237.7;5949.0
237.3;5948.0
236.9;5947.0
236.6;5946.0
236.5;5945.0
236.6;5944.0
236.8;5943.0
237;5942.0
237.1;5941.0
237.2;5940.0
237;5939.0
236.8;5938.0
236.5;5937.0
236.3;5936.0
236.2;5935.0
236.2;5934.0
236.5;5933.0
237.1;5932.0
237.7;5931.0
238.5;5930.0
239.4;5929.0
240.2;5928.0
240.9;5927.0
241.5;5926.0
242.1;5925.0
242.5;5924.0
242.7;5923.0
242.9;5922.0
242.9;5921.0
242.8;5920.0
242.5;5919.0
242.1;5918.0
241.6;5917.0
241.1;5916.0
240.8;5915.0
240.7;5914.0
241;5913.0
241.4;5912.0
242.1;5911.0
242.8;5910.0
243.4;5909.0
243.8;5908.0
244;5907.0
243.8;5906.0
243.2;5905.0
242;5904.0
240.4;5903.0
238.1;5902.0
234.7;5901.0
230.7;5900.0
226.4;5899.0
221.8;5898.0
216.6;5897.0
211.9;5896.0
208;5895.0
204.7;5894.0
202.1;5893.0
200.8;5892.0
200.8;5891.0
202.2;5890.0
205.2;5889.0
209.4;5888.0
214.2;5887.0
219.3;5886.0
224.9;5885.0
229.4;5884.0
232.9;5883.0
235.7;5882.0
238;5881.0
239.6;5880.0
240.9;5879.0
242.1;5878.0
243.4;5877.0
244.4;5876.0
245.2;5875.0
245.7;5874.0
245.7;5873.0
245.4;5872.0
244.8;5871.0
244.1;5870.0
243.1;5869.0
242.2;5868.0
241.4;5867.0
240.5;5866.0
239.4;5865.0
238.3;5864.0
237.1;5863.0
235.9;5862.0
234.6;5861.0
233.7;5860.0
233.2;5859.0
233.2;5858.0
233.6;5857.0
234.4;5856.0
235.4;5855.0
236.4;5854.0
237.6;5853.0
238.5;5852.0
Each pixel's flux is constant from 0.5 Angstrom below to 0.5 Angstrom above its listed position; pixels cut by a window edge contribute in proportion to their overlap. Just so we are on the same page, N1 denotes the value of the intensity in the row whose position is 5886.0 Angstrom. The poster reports 219.3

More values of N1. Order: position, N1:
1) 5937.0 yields 236.5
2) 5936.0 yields 236.3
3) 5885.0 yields 224.9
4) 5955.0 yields 237.8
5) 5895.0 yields 208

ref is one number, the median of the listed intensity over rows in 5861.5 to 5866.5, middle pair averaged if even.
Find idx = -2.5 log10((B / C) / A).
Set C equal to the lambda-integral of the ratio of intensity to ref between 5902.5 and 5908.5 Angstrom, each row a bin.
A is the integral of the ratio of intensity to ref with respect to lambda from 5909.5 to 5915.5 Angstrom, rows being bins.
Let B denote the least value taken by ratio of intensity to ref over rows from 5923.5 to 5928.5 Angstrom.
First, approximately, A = 6.1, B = 1.01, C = 6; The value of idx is 3.9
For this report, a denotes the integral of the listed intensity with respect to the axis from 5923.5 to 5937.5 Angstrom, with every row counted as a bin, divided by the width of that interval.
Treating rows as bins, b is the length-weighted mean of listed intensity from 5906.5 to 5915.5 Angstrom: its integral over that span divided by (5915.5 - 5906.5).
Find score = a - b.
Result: -3.5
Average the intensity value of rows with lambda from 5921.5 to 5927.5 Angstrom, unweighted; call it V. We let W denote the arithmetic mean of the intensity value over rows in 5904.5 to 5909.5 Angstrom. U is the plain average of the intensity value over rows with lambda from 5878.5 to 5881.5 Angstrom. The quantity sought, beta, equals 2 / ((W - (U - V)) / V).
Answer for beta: 1.97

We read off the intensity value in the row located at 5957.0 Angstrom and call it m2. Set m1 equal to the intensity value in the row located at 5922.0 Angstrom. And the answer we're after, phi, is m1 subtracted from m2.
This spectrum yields -5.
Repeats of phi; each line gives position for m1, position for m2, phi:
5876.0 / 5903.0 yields -4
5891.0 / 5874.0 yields 45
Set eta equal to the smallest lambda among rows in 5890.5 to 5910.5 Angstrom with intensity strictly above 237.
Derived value 5902.0 Angstrom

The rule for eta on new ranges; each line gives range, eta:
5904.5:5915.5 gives 5905.0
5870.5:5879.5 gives 5871.0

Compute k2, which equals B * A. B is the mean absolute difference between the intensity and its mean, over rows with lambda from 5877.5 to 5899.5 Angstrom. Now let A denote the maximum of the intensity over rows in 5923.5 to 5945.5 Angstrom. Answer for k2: 3035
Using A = 242.5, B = 12.5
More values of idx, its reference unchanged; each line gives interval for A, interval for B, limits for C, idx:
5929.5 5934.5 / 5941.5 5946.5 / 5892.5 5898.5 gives 3.6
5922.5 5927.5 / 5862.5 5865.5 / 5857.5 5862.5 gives 3.5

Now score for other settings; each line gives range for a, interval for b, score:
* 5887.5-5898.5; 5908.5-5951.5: -31.8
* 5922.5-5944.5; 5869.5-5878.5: -6.2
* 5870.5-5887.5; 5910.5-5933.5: -3.8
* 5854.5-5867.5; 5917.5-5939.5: -3.4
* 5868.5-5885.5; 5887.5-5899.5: 31.2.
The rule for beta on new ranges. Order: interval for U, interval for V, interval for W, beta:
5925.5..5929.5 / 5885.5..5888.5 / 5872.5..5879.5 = 1.97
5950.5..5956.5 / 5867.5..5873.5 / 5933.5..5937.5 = 2.01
